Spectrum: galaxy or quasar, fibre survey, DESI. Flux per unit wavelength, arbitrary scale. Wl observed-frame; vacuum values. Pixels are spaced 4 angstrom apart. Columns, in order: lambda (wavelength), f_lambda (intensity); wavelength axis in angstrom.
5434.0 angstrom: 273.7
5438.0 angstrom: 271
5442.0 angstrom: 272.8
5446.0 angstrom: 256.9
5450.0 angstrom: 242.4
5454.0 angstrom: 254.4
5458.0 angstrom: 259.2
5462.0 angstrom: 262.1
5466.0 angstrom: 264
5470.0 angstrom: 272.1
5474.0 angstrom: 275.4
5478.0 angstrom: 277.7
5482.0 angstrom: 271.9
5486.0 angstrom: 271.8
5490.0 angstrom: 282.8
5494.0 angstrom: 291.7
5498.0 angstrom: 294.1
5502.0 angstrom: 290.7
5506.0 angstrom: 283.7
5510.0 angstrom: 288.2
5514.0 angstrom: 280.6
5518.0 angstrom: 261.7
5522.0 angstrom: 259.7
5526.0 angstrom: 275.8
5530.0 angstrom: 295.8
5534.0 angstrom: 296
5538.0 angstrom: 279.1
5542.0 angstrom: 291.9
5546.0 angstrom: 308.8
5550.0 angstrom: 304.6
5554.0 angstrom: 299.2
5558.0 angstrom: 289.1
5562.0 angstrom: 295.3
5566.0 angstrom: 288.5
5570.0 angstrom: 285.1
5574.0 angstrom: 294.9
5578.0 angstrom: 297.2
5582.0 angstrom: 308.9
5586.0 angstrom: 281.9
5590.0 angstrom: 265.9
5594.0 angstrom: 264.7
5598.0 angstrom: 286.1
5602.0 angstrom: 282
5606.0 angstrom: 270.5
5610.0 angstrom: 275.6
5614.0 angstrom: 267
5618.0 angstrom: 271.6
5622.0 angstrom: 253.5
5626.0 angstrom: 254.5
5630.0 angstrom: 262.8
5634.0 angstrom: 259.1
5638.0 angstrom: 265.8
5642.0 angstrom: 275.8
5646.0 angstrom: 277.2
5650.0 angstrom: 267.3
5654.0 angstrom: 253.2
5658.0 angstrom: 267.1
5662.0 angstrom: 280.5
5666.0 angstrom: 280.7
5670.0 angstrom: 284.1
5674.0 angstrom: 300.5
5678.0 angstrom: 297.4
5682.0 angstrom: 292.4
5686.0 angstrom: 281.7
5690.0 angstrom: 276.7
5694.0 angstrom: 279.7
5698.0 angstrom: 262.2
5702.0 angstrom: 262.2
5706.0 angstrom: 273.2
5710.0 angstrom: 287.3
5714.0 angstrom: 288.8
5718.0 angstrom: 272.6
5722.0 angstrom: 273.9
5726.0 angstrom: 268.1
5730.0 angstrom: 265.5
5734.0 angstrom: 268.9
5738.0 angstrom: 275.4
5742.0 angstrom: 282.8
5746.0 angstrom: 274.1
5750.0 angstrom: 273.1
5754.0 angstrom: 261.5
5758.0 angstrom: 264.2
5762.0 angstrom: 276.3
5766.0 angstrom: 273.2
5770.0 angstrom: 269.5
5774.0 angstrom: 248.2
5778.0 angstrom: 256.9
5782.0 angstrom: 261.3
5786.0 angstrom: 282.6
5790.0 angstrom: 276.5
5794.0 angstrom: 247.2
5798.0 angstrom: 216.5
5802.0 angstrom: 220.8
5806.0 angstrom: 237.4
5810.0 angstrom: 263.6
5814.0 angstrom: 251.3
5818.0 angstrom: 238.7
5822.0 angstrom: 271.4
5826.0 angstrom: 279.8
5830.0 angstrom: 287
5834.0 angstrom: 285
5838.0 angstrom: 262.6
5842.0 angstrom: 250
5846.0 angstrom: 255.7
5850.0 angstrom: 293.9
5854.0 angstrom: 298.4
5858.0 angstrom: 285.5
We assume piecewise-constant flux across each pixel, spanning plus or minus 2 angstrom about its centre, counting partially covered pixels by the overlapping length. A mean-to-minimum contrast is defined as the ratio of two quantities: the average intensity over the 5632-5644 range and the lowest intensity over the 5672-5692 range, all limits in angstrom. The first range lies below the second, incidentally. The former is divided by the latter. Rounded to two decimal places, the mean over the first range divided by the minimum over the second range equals 0.96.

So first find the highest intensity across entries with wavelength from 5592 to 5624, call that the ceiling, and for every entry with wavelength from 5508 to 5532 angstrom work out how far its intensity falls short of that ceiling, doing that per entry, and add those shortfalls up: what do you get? 55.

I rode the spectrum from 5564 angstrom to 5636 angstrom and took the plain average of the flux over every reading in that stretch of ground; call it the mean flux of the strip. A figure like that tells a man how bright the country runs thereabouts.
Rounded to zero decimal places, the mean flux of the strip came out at 276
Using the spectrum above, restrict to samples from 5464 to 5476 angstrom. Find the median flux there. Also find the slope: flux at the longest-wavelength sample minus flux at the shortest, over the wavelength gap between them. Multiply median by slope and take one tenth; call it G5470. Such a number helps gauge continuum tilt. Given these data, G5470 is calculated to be 39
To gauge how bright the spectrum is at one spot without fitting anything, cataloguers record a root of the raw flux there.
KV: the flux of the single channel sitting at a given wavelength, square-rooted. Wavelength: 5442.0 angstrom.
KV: 16.5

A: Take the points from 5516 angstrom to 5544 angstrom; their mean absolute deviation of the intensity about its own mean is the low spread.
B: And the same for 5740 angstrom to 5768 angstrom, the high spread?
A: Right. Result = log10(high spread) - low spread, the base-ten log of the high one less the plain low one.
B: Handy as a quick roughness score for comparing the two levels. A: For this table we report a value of -11.8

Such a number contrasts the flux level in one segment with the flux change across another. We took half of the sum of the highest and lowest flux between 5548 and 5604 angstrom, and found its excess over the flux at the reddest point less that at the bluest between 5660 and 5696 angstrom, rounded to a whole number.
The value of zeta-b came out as 288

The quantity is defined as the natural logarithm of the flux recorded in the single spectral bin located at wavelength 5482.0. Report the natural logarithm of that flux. 5.61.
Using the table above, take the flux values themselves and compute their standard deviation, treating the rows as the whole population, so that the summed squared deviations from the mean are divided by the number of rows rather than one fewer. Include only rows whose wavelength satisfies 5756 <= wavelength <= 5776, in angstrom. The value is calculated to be 10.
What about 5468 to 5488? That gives 2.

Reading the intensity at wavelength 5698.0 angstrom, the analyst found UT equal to 262.2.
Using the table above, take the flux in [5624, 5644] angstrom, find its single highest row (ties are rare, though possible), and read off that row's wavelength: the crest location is 5642.0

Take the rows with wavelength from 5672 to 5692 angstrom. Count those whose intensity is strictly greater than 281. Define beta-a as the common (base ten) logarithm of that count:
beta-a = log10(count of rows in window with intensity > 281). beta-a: 0.60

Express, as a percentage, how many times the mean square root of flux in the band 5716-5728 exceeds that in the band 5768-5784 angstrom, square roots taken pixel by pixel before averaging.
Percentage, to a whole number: 102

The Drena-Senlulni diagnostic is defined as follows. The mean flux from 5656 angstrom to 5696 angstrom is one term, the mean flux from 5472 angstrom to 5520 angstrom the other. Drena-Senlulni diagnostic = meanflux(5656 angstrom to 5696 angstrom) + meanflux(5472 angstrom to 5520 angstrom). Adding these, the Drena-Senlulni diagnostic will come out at 565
